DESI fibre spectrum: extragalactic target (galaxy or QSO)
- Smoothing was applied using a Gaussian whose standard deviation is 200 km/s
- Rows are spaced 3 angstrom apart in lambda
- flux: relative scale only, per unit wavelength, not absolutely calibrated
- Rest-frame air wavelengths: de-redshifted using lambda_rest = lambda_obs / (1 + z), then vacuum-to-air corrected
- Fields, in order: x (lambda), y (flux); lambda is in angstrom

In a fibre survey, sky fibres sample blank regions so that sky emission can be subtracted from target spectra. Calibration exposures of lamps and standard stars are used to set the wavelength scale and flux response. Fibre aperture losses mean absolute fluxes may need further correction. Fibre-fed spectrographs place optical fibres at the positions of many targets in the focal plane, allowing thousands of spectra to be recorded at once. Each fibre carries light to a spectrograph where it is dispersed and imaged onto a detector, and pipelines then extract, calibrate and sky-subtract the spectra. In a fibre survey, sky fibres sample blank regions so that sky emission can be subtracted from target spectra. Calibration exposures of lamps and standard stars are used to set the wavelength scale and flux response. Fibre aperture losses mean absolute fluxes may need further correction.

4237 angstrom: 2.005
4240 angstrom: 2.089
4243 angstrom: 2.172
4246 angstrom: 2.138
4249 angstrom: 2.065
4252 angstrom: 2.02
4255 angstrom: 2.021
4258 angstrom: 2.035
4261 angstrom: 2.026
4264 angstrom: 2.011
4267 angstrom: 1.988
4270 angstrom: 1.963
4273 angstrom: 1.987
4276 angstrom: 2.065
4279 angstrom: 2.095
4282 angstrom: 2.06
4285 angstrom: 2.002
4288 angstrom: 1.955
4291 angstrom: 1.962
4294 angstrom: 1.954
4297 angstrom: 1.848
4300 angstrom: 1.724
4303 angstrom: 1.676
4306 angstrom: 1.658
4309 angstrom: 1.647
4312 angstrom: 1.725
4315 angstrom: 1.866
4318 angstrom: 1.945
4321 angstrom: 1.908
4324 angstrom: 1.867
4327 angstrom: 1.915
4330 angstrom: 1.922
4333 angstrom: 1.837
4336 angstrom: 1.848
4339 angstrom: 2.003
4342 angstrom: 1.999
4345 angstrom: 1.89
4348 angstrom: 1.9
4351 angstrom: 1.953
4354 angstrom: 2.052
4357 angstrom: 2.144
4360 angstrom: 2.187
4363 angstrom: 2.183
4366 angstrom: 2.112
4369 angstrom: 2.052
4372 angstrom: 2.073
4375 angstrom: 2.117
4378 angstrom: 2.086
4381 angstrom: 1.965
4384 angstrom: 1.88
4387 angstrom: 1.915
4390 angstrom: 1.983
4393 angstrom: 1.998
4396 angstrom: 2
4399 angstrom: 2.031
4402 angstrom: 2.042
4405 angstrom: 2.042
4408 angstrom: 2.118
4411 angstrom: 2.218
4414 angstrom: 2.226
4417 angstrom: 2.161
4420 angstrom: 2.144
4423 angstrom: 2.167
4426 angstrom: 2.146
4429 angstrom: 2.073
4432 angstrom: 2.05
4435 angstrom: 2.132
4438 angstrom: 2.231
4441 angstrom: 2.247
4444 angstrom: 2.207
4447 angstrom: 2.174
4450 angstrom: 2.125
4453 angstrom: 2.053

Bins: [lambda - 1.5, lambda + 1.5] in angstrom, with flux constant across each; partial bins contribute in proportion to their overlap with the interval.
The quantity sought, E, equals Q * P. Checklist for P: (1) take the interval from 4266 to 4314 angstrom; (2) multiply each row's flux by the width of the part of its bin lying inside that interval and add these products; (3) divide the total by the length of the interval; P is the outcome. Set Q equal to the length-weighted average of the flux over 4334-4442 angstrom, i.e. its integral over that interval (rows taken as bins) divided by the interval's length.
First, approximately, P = 1.89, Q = 2.06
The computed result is 3.9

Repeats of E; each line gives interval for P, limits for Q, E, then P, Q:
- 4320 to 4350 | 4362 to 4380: 4.0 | 1.91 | 2.10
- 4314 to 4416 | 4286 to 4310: 3.6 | 2.01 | 1.81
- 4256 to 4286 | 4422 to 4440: 4.3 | 2.02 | 2.14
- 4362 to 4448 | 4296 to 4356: 3.9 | 2.09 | 1.86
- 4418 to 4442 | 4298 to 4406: 4.2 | 2.15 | 1.95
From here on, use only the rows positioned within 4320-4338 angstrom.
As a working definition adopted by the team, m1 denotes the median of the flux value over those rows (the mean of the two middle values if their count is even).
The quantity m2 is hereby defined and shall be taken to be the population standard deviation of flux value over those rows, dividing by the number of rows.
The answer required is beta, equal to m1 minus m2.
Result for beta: 1.85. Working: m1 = 1.89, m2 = 0.034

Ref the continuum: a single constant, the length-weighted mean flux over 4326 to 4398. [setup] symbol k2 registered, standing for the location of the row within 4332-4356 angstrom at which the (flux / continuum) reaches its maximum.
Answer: 4354 angstrom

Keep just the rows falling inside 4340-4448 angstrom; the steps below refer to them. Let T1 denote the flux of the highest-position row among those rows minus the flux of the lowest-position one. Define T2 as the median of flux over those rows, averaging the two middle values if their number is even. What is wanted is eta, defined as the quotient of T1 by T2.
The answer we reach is 0.08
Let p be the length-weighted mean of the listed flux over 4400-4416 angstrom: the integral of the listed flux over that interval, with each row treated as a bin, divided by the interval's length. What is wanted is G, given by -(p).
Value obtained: -2.13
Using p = 2.13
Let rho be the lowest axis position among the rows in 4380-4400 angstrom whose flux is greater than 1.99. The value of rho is 4393 angstrom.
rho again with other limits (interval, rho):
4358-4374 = 4360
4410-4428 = 4411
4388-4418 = 4393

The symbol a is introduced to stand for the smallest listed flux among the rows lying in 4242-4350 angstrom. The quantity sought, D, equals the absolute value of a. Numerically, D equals 1.65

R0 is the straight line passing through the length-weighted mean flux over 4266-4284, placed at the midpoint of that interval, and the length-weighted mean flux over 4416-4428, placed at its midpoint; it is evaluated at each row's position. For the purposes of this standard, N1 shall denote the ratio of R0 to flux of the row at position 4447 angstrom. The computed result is 1.00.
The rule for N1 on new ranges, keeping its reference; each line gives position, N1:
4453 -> 1.06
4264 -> 1.00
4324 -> 1.11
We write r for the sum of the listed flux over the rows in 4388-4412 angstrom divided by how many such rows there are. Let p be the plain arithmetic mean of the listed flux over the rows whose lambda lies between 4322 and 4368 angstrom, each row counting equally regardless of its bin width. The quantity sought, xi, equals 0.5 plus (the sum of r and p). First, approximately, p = 1.99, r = 2.05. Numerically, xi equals 4.54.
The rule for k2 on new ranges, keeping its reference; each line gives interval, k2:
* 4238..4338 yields 4243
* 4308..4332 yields 4318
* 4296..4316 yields 4315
